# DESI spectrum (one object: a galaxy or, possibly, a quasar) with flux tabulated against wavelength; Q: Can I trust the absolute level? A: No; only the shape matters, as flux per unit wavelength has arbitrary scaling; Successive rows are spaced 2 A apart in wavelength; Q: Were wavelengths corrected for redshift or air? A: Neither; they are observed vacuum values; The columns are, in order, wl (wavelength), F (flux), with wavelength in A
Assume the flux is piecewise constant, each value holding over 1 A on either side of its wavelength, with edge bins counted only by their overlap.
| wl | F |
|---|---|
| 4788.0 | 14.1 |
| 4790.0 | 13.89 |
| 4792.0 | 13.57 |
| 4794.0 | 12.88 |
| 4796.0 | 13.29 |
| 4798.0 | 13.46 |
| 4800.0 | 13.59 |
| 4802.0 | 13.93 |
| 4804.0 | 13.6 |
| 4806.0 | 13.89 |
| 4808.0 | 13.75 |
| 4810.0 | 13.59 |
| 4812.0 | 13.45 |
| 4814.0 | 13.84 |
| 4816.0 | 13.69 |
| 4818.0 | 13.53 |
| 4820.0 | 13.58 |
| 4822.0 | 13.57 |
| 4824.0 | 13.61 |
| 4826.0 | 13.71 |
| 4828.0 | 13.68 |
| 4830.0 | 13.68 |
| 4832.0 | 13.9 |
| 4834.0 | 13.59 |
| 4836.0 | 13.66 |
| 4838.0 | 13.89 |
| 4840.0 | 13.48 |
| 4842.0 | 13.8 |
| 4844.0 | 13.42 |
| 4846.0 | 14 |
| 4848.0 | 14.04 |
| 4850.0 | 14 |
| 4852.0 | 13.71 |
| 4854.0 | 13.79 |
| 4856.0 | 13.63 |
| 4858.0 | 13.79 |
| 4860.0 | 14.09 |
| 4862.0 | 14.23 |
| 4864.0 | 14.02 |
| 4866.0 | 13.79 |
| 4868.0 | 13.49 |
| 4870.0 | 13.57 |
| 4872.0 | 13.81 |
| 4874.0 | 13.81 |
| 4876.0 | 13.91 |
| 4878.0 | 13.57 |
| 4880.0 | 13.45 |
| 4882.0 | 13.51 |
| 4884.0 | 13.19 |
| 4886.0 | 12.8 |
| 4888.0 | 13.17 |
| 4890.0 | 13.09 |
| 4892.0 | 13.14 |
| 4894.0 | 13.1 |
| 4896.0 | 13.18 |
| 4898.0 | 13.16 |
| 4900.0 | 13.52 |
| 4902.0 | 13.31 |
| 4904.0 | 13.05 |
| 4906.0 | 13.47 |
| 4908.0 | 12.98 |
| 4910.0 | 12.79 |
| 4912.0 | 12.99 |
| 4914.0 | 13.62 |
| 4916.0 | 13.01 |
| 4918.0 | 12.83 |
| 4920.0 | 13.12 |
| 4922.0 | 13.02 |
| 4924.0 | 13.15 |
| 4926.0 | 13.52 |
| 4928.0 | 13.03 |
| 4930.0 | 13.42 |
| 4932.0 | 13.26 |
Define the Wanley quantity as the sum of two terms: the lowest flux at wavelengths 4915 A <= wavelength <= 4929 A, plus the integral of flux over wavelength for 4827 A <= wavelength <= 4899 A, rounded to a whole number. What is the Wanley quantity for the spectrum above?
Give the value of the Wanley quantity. 993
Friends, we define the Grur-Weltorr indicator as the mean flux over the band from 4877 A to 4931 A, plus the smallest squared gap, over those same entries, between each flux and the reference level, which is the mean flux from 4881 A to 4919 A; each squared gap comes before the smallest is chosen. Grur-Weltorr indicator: 13.2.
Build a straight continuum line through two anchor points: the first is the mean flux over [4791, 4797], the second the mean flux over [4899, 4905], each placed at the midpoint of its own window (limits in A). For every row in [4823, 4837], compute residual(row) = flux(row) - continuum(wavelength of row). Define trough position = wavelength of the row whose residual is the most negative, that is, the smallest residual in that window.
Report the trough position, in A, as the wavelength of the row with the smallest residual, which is 4834.0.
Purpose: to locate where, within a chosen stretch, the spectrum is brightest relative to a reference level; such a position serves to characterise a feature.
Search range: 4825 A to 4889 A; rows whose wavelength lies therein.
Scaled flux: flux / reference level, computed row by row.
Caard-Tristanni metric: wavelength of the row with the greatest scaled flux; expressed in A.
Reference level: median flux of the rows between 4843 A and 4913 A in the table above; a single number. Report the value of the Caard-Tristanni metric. 4862.0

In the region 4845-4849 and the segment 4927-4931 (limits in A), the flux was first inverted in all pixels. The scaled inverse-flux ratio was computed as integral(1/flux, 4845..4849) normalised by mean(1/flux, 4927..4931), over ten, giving 0.377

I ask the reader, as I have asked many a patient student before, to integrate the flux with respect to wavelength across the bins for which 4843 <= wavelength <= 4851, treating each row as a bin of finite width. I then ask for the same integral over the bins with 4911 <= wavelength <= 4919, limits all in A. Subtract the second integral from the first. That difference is 6.0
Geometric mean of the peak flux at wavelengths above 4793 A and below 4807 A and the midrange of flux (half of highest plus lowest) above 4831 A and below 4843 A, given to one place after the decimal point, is 13.8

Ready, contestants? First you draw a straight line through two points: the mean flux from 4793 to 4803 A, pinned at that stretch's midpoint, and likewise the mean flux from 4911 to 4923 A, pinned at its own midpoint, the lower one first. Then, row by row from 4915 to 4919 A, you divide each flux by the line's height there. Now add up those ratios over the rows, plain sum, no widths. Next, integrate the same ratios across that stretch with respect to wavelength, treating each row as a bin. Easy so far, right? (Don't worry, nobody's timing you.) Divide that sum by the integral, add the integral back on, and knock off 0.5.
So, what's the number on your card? 3.95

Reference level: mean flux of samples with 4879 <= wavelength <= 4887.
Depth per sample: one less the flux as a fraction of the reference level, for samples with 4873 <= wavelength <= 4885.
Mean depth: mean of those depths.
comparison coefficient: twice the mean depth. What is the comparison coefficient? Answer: -0.051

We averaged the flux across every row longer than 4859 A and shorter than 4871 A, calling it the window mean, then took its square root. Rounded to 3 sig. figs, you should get 3.72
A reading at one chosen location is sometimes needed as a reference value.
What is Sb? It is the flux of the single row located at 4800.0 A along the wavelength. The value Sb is 13.59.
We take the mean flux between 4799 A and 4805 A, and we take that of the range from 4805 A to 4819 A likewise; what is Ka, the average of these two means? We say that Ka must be 13.7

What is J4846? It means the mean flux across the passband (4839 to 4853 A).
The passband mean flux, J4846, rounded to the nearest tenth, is 13.8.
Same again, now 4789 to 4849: 13.7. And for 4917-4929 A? 13.1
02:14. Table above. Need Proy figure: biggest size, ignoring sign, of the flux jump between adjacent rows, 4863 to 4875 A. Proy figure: 0.30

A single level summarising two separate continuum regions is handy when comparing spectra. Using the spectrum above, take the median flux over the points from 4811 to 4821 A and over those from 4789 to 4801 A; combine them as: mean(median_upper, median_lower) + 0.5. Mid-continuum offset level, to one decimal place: 14.0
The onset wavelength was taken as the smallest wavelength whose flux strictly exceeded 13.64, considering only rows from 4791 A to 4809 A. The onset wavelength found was 4802.0 A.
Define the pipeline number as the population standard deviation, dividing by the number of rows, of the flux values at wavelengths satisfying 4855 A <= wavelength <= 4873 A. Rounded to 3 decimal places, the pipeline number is 0.233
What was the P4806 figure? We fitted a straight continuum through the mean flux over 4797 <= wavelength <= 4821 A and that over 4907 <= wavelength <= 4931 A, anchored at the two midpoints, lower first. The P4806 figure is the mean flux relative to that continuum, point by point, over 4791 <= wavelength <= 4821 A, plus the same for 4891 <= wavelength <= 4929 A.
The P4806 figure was 1.992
